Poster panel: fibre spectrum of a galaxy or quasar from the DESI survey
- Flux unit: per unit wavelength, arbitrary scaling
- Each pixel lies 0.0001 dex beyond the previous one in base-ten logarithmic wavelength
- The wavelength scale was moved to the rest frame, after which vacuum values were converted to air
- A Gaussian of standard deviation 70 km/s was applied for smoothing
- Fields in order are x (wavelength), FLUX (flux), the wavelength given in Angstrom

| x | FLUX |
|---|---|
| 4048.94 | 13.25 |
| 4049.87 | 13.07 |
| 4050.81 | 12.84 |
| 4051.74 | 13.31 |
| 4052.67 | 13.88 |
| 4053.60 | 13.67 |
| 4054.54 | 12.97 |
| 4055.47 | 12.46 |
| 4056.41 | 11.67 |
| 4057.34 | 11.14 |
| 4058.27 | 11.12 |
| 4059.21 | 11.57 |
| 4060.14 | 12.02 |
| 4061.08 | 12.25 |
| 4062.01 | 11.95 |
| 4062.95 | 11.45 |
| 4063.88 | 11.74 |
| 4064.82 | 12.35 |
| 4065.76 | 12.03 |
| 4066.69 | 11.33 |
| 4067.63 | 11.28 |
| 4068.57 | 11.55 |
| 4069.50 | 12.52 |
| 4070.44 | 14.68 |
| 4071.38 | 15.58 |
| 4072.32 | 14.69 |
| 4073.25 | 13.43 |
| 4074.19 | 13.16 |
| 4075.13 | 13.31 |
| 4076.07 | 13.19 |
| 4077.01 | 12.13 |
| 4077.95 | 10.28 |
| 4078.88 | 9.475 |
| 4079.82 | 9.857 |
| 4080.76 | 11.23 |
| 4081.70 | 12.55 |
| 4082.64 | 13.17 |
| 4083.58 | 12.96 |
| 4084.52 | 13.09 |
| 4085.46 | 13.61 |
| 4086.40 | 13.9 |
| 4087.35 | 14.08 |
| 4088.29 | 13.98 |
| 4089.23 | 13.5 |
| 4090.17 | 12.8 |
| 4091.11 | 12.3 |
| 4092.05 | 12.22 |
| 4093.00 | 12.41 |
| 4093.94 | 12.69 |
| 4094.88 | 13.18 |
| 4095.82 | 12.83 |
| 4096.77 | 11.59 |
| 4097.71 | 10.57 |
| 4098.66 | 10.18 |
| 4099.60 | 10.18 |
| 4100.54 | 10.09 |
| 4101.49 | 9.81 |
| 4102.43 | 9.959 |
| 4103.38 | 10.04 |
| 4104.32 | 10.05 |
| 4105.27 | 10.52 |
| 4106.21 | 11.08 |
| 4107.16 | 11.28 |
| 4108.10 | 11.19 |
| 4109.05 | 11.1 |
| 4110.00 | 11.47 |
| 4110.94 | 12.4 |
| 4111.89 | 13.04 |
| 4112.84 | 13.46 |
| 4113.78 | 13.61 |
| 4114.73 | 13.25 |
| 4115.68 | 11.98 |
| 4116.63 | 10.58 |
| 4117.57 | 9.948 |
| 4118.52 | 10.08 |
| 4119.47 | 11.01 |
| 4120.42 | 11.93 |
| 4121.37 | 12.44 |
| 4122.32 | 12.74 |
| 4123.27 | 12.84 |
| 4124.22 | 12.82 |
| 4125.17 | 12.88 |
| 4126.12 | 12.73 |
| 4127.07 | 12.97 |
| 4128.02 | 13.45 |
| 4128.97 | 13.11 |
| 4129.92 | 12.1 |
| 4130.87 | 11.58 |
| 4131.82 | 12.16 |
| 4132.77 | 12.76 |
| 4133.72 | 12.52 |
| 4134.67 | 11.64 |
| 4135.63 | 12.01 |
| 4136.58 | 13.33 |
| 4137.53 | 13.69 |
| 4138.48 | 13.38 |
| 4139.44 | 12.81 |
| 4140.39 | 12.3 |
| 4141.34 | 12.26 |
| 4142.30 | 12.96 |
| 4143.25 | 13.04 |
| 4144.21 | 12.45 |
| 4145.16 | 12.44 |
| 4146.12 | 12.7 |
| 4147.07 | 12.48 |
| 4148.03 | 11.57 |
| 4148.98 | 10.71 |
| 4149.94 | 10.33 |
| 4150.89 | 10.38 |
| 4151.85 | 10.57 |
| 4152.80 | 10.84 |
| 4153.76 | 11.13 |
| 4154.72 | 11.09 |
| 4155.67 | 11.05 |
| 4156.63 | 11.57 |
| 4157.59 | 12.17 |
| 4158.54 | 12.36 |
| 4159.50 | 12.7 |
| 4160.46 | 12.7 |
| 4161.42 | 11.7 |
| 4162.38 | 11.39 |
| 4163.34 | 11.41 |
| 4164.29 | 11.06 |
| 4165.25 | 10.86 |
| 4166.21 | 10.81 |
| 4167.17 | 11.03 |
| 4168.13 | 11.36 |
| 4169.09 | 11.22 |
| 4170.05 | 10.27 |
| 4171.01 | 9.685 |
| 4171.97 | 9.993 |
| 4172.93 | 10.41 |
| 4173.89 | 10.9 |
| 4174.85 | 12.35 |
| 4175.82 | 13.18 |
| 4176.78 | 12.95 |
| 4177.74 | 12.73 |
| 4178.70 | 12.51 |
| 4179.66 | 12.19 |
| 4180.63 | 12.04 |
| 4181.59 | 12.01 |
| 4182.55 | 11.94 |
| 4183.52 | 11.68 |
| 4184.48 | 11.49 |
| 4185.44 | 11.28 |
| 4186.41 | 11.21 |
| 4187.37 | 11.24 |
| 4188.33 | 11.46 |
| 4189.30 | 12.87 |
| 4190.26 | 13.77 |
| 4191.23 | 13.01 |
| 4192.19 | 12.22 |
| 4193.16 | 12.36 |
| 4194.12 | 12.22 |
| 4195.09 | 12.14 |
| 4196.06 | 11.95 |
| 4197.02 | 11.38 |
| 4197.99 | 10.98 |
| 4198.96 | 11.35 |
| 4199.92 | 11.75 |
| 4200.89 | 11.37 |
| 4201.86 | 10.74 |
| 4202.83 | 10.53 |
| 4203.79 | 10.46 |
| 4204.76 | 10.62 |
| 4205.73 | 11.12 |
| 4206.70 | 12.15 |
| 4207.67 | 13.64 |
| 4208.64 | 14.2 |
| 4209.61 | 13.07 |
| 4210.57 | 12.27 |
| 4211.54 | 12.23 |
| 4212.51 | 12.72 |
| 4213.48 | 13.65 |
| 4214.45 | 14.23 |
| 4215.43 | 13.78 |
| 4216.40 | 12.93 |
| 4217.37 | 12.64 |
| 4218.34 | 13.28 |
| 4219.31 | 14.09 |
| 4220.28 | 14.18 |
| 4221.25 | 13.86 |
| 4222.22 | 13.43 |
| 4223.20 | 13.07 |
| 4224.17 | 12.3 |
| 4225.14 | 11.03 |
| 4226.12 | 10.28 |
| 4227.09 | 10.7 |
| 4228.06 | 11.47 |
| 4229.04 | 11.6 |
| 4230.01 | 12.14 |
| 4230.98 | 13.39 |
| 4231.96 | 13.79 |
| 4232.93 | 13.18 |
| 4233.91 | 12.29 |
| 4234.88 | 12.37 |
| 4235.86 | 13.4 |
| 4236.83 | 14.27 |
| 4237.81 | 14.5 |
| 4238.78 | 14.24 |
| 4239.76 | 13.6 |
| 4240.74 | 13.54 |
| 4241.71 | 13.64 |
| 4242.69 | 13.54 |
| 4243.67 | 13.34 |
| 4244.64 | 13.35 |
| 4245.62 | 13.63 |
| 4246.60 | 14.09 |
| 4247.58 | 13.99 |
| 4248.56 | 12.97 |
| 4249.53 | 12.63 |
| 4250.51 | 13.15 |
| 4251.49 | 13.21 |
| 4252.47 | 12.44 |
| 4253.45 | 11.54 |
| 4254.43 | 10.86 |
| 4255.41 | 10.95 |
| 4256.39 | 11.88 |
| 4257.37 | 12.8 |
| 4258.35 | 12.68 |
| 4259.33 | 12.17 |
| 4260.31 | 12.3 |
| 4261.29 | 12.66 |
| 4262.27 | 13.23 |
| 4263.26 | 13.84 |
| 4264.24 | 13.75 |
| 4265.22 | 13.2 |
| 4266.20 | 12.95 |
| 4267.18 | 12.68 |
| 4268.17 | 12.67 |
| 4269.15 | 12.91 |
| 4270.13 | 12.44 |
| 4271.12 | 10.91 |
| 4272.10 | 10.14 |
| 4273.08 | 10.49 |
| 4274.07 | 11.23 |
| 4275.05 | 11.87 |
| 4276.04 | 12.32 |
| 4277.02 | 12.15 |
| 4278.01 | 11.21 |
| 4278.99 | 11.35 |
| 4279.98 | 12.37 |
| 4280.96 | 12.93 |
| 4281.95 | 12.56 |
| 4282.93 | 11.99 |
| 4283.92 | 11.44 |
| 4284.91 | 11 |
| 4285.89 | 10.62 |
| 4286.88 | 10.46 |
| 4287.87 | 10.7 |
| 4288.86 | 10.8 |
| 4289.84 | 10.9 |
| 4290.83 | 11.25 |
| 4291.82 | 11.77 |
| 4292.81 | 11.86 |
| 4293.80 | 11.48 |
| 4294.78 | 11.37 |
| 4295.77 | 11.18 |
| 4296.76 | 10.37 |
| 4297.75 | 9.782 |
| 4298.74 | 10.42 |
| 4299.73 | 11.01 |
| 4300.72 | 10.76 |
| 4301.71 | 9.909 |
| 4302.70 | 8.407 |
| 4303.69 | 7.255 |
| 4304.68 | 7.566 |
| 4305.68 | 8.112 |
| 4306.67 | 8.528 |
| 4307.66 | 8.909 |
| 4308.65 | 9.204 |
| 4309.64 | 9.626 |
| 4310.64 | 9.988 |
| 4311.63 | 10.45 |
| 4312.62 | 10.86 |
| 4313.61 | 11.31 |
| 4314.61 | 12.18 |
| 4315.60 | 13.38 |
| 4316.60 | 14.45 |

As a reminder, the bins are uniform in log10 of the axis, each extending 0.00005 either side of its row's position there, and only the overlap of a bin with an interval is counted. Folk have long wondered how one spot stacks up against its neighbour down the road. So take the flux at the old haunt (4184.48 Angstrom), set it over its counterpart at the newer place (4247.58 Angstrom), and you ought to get 0.82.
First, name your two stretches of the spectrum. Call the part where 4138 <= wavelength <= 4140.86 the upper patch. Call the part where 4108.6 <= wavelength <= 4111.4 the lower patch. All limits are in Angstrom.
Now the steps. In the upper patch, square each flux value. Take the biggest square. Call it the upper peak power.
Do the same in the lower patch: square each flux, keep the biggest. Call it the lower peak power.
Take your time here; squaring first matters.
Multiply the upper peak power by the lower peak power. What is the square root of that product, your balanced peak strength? 166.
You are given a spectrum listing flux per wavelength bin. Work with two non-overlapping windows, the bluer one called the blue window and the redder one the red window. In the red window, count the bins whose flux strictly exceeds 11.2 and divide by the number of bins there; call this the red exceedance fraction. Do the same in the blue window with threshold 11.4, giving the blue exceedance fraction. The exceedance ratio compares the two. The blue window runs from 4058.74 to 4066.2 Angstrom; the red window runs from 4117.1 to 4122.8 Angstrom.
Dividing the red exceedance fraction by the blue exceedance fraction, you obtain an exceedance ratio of 0.50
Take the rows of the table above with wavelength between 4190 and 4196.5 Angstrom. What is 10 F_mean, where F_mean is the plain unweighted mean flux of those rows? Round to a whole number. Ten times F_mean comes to 125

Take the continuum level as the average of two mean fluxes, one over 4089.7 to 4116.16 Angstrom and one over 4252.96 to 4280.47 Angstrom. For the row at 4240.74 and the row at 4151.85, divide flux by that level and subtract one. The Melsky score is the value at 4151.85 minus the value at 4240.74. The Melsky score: -0.25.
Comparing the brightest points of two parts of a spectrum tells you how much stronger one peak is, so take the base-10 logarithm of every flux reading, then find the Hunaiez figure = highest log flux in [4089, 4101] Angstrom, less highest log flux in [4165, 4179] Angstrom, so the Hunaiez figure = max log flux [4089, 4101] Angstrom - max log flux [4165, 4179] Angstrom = 0.010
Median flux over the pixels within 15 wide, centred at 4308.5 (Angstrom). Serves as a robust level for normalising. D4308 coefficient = 9.6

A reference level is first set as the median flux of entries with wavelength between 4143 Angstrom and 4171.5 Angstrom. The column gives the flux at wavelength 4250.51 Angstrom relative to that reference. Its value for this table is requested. 1.86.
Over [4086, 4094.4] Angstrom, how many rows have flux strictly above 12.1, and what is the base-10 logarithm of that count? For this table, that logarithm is 1.0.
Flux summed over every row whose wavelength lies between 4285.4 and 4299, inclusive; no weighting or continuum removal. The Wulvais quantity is 153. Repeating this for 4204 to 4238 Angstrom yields 448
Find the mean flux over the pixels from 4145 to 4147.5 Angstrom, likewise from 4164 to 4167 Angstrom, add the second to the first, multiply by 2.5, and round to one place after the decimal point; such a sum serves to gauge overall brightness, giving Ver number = 58.6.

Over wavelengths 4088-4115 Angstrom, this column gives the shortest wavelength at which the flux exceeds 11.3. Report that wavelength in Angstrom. 4088.29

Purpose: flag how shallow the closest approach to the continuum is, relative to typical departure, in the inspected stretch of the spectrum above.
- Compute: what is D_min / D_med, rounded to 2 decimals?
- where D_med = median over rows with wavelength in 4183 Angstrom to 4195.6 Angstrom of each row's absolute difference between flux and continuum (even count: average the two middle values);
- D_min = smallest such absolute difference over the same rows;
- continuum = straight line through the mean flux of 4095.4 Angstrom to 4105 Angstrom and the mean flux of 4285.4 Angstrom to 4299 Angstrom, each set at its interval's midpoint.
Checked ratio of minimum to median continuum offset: 0.36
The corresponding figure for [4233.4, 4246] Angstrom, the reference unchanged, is 0.55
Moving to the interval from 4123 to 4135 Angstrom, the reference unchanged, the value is 0.46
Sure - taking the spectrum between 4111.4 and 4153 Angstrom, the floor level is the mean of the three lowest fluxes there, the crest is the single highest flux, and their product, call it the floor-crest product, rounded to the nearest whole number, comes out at 139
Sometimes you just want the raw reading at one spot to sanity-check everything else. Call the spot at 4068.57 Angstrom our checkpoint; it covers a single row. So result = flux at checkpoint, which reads 11.55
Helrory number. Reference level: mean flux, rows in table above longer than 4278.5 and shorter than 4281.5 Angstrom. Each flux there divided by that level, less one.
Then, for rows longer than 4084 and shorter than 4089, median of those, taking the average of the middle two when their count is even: 0.14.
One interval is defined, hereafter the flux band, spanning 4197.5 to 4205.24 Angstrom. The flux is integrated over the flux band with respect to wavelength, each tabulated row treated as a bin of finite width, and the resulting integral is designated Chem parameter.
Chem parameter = 85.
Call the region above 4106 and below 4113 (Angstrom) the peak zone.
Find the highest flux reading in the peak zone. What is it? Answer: 13.46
